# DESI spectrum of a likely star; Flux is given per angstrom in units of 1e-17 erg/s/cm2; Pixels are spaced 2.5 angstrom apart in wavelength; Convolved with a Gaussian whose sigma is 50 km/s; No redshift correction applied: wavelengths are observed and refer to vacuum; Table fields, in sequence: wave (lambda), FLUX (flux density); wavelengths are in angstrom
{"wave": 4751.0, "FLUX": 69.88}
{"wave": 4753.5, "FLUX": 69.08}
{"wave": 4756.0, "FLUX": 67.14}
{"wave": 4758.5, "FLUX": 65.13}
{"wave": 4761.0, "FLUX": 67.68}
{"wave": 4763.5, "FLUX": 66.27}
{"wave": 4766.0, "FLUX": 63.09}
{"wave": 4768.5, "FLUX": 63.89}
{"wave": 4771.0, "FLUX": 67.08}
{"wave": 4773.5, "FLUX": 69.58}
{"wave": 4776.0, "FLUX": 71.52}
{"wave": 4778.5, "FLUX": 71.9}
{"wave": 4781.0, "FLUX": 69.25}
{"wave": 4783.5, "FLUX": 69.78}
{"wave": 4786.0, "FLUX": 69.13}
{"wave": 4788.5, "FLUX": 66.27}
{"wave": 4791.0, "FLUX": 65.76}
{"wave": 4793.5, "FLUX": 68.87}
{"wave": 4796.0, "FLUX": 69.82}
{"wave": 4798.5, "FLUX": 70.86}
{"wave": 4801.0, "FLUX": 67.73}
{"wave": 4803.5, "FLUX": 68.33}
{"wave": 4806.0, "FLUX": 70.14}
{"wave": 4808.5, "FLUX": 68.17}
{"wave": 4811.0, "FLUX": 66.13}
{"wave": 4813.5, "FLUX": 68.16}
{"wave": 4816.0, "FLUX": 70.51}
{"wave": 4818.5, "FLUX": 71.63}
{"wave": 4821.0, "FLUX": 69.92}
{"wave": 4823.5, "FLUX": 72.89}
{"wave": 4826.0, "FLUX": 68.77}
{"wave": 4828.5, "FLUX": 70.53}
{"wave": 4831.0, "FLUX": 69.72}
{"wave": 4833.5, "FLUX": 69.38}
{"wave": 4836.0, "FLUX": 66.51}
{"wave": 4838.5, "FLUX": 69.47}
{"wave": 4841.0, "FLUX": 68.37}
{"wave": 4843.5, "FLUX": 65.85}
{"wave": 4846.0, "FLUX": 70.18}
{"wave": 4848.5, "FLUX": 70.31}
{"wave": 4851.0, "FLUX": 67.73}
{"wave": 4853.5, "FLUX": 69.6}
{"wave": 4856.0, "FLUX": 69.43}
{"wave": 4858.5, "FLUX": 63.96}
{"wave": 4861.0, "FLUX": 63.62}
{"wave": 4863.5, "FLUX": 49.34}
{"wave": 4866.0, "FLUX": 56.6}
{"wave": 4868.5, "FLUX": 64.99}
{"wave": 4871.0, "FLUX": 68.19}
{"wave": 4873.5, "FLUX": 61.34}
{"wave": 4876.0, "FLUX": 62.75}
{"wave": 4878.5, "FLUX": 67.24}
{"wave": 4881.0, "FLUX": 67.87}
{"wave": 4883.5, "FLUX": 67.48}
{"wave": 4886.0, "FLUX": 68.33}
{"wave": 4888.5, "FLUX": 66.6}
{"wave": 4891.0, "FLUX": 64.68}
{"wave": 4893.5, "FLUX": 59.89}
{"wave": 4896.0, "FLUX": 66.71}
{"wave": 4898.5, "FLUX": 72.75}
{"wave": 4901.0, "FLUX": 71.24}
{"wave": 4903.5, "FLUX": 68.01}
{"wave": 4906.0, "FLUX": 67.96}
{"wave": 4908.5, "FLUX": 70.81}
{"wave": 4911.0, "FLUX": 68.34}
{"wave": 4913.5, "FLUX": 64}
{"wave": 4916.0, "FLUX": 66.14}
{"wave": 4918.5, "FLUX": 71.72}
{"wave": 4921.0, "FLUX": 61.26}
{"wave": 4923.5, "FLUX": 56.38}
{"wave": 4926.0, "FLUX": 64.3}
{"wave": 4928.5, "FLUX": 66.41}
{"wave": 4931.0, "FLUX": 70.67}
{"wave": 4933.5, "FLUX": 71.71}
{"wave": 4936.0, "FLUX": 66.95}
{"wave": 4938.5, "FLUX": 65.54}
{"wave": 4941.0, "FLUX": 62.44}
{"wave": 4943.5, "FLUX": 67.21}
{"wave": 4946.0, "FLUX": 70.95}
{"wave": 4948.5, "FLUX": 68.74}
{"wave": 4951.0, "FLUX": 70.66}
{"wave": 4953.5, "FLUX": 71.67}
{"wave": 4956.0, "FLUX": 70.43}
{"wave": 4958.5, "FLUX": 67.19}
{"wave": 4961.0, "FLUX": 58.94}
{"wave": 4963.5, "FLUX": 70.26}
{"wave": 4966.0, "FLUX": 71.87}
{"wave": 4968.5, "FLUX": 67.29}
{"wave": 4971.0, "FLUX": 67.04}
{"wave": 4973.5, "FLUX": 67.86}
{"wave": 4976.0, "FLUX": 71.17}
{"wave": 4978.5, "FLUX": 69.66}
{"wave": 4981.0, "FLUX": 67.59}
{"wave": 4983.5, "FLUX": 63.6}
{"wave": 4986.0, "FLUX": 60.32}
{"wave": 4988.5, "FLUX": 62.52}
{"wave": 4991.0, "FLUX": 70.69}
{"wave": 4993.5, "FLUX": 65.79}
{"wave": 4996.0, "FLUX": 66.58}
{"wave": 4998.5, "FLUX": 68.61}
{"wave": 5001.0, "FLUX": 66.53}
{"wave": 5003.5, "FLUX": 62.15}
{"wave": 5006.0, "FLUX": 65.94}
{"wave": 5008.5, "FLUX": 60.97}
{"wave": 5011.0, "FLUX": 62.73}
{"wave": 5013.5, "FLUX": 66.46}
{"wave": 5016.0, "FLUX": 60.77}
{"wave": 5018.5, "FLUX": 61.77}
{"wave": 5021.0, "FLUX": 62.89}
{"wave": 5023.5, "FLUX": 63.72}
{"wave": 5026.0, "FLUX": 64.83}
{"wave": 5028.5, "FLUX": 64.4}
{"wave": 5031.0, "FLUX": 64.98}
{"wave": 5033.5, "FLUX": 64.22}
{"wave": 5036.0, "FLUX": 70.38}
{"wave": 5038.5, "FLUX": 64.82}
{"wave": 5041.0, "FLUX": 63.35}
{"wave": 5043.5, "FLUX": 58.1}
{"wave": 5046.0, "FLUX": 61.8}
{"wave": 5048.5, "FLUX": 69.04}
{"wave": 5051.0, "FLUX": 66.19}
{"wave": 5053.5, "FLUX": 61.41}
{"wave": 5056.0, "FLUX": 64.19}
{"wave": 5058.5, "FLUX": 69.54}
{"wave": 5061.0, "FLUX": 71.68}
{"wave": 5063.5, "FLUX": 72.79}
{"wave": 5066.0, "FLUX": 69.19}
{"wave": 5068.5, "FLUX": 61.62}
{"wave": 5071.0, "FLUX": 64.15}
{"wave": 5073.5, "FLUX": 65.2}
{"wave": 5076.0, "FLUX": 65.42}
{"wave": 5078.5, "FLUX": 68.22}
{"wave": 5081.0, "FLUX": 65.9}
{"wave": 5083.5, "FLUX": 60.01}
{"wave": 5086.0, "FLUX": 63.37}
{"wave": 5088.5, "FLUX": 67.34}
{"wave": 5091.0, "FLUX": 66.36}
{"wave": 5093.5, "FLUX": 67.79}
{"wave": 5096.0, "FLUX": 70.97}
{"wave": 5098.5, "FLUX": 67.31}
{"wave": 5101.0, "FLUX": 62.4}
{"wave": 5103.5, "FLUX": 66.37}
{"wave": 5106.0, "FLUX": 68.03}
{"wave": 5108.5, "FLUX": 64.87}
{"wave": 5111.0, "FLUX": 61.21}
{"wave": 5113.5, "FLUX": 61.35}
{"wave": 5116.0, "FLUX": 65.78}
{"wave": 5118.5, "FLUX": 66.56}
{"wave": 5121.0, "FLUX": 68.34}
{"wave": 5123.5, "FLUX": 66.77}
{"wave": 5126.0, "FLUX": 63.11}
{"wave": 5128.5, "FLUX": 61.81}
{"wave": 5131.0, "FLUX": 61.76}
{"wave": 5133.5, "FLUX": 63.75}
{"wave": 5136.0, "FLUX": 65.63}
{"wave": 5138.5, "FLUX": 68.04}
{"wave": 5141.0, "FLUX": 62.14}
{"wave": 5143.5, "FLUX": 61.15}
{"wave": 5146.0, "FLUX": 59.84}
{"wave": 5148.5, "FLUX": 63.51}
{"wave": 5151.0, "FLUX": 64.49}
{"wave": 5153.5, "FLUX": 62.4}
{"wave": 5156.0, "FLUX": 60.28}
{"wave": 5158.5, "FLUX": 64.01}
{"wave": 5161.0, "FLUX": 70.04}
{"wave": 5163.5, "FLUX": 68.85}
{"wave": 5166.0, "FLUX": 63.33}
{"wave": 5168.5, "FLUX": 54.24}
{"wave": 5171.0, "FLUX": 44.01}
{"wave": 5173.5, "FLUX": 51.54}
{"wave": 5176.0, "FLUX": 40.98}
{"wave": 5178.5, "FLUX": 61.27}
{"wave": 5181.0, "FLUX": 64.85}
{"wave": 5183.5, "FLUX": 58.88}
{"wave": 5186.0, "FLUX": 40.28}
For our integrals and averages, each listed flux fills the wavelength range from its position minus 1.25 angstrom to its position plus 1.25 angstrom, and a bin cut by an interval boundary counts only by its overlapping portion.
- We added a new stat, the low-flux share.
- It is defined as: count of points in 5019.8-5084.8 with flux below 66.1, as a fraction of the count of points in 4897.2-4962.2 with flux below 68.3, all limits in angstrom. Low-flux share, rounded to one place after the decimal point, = 1.3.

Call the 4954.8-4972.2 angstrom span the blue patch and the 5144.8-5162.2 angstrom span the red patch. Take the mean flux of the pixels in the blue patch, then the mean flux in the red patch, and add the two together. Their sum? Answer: 131.1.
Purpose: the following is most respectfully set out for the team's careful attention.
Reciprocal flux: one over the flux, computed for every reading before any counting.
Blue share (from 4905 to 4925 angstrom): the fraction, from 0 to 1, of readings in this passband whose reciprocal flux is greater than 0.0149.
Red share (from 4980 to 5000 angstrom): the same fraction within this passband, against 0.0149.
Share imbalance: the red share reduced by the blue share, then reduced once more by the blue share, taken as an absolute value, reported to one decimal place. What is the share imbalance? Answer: 0.4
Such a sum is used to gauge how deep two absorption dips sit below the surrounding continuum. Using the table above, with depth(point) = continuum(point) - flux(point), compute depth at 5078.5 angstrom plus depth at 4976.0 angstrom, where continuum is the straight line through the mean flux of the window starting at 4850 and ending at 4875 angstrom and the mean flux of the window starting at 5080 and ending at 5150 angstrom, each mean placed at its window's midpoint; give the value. -11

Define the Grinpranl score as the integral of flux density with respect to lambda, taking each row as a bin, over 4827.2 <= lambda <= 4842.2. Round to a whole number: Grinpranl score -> 1035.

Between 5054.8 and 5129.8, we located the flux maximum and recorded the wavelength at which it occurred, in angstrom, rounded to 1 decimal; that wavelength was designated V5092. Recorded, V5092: 5063.5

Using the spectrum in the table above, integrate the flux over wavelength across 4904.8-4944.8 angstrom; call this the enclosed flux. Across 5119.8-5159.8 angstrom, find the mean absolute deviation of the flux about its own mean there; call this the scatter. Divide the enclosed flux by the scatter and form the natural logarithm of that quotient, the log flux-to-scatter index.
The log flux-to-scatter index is 7.19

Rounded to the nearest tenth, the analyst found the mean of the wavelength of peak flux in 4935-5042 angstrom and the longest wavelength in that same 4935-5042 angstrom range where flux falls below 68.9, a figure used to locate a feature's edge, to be 5003.5 angstrom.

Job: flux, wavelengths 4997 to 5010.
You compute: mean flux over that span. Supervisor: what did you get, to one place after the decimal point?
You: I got 64.8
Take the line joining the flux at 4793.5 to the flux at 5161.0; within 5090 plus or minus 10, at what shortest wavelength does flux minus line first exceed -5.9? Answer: 5081.0 angstrom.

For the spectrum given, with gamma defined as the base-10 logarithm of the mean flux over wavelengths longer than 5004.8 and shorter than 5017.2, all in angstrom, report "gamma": 1.80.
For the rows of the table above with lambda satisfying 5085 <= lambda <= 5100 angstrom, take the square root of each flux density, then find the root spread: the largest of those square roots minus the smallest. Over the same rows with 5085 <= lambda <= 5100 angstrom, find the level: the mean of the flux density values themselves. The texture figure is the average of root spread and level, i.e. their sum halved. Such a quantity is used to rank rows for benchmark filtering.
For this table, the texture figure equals 33.8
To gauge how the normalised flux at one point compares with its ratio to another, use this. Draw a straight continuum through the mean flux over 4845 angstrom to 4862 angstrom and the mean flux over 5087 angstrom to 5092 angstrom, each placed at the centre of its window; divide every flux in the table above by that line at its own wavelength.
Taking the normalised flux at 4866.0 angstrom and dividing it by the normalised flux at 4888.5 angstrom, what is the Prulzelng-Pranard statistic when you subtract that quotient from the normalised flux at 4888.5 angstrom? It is 0.14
